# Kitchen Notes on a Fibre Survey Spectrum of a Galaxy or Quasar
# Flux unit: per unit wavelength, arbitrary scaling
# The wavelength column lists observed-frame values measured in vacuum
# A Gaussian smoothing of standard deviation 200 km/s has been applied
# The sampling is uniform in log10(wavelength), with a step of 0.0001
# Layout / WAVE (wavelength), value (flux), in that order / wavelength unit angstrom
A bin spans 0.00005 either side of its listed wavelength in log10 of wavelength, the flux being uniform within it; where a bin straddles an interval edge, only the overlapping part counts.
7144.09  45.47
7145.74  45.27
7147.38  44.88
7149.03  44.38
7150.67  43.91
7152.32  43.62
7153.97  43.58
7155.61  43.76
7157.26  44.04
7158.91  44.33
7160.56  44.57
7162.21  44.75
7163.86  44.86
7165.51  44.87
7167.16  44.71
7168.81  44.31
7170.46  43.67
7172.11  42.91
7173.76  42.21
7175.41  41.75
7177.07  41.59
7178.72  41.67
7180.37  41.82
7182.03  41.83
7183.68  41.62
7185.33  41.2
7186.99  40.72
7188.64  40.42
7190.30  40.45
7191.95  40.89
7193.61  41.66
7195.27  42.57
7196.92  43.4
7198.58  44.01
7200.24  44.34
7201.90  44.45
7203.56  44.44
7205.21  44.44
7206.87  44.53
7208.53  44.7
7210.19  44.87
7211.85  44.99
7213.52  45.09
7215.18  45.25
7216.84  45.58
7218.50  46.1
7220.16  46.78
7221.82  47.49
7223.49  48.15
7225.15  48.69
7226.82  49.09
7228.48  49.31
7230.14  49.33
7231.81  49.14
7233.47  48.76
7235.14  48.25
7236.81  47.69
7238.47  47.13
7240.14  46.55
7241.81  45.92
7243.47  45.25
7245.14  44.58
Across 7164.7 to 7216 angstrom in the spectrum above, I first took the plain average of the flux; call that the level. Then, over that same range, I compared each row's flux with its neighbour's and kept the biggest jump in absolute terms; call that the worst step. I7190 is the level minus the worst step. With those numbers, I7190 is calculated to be 42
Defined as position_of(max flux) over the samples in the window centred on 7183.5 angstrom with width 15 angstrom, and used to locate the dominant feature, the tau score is 7182.03 angstrom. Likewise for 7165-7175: 7165.51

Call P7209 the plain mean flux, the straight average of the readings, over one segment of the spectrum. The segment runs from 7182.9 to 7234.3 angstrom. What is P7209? 44.9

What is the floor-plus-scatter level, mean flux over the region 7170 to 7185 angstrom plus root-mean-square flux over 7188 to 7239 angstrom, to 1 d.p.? 87.7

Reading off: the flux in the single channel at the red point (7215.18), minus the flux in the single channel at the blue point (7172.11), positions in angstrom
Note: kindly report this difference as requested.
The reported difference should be 2.3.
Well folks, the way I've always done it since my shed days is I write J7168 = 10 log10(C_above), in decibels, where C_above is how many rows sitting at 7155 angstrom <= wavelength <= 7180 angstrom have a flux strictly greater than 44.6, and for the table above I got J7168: 6.0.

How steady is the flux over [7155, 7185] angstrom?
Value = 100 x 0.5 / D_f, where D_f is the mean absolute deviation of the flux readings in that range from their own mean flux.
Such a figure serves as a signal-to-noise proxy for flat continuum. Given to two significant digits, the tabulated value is 41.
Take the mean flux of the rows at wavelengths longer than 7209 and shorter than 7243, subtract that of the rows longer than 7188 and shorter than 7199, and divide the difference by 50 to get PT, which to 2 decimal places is 0.11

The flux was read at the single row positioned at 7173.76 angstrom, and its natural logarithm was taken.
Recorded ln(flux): 3.74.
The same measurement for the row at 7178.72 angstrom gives 3.73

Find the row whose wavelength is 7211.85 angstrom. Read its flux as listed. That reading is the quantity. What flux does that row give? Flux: 44.99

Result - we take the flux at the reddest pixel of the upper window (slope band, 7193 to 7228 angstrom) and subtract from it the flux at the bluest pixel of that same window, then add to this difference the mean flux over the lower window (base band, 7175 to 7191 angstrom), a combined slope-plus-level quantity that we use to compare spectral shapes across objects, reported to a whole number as 49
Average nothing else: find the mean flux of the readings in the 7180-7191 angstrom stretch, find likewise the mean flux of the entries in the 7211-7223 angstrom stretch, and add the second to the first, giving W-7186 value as 87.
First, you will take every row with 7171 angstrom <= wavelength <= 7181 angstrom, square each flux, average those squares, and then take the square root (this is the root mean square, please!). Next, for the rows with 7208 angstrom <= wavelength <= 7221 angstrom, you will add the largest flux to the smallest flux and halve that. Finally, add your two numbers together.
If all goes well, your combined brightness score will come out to 88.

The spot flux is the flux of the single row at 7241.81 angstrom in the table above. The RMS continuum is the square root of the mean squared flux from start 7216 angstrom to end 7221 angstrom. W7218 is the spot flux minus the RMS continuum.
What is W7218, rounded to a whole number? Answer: 0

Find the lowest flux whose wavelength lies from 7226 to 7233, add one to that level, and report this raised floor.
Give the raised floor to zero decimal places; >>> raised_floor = 50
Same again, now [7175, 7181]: 43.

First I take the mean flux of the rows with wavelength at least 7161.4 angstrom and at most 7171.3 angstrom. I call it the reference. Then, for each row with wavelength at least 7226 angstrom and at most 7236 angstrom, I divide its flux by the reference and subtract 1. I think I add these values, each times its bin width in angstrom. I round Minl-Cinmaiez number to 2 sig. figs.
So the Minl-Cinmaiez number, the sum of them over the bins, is 1.0 angstrom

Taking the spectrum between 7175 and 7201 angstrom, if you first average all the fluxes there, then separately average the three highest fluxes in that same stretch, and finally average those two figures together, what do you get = 42.9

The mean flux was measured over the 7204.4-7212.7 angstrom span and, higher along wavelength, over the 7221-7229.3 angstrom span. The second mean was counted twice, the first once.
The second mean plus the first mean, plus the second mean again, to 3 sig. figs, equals 142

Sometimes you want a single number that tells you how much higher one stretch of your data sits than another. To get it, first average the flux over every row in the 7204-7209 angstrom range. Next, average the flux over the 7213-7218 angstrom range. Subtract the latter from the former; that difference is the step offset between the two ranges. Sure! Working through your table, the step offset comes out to -1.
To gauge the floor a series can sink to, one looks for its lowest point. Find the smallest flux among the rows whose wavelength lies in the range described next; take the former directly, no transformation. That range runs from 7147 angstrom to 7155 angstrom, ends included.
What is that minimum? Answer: 43.58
